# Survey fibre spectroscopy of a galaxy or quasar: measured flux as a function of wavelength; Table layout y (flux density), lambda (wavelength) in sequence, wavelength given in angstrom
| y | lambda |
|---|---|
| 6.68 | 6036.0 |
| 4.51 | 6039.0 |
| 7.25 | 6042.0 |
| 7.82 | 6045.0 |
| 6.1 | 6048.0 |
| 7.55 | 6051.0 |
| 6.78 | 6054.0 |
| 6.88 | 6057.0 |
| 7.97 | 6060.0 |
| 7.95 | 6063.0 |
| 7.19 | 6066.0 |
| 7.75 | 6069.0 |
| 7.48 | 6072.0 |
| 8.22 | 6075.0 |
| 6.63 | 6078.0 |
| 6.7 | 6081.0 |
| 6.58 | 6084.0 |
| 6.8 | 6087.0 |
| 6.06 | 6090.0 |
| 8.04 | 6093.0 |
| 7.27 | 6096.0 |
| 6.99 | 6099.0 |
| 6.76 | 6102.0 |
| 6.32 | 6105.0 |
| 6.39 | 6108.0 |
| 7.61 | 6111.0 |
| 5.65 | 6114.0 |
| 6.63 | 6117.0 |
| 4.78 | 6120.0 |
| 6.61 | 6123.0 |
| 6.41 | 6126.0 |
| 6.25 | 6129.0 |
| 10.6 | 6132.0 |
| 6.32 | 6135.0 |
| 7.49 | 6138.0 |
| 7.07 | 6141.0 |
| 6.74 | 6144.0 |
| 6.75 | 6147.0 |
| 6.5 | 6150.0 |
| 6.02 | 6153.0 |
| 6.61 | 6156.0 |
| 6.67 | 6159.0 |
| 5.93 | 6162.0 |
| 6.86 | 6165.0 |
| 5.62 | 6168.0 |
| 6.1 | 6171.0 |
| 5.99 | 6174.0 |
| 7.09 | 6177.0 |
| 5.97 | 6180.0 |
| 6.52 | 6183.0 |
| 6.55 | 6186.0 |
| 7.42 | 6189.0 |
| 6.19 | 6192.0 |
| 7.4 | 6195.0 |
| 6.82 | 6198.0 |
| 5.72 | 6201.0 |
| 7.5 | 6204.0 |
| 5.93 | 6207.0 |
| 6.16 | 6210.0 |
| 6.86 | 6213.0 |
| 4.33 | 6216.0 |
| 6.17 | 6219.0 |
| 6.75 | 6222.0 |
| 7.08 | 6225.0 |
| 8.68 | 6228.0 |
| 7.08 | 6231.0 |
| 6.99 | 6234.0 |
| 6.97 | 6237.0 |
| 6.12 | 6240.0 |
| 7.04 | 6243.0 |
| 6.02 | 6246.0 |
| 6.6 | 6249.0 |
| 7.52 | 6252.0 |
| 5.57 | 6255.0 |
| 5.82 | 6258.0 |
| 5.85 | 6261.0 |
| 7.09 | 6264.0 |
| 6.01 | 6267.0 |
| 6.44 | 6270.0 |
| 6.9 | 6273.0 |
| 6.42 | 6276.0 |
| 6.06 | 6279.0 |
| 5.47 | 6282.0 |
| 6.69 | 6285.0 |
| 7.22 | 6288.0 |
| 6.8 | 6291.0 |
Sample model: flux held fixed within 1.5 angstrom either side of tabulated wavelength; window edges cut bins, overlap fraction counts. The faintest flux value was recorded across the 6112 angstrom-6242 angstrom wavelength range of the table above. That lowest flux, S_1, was 4.33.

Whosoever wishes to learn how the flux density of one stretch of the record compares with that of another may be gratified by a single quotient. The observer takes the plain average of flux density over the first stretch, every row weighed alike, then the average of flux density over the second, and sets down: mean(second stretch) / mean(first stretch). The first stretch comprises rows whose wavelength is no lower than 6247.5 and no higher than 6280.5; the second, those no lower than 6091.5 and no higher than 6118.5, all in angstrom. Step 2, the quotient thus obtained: 1.07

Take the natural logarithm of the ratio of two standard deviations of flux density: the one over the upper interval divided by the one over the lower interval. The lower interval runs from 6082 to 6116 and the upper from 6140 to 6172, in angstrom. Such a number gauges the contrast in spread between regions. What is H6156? -0.42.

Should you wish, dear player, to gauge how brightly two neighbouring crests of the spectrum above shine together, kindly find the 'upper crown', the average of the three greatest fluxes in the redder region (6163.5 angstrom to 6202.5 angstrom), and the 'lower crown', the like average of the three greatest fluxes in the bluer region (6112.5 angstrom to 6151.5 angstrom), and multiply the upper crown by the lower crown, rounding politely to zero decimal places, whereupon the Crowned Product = 61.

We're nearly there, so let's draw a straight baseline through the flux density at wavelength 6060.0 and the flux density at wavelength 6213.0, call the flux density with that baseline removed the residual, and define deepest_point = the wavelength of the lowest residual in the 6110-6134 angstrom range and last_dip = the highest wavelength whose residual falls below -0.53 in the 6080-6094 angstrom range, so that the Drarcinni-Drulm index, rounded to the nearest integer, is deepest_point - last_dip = 30 angstrom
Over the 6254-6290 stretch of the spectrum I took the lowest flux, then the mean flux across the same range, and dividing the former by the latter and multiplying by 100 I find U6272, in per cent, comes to 87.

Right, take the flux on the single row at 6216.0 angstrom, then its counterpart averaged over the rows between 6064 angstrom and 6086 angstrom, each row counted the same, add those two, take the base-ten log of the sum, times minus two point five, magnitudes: -2.657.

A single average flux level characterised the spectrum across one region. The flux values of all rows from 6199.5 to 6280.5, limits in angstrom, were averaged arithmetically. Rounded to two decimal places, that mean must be 6.51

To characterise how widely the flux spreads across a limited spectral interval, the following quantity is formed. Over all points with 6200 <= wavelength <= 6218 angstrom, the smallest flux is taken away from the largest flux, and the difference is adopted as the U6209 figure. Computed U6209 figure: 3.17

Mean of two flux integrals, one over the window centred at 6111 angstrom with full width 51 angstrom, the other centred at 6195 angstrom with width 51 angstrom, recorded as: 336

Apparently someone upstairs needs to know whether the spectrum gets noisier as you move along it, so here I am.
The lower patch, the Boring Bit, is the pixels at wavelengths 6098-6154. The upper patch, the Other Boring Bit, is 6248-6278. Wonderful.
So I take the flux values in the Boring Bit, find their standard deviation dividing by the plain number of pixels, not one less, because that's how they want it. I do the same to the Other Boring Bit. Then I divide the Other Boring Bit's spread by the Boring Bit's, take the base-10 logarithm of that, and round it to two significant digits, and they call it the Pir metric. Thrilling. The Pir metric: -0.27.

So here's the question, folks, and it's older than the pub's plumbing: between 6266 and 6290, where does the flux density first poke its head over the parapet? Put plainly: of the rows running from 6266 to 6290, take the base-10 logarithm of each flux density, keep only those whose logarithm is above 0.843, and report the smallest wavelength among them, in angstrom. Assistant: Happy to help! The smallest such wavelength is 6288.0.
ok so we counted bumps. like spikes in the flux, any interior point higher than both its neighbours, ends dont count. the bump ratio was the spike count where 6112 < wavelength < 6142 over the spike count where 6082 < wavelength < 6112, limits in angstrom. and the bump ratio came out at 2.0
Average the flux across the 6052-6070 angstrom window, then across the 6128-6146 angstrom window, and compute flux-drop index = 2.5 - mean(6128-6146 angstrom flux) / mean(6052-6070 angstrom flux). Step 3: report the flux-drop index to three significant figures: 1.50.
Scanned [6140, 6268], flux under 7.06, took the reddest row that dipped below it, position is 6267.0 angstrom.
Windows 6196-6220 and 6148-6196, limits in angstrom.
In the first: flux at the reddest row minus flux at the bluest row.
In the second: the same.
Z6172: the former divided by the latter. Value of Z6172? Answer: -0.7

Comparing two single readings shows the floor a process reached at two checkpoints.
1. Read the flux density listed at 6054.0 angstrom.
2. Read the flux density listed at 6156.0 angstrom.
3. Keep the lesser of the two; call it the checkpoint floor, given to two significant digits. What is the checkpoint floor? 6.6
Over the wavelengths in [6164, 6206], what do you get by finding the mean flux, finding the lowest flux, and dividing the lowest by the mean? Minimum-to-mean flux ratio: 0.86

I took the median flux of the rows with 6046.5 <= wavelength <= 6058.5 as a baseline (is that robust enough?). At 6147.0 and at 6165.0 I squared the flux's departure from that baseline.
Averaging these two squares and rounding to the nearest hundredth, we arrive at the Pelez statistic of 0.00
